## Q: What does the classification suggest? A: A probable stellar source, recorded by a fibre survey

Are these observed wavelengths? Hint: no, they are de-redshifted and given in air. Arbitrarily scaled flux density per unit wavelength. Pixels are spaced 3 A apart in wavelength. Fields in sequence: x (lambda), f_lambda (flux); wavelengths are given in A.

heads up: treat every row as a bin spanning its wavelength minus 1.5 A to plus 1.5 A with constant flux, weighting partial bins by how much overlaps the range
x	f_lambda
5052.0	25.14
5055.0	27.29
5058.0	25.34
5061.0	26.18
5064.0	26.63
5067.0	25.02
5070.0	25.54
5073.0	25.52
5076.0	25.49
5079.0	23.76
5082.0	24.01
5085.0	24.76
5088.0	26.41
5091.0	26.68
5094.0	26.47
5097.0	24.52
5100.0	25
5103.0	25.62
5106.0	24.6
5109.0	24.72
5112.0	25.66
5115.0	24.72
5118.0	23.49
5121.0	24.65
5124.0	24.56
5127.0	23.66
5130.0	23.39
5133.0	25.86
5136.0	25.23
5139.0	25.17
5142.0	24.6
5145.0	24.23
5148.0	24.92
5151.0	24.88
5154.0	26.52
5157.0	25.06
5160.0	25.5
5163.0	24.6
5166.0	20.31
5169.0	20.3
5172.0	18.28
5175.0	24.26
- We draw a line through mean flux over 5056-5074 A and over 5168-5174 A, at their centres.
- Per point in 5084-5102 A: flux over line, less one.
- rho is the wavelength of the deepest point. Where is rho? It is 5085.0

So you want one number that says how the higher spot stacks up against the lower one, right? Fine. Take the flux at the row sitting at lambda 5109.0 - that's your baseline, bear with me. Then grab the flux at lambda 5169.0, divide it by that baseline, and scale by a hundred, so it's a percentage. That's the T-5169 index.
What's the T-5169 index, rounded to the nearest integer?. 82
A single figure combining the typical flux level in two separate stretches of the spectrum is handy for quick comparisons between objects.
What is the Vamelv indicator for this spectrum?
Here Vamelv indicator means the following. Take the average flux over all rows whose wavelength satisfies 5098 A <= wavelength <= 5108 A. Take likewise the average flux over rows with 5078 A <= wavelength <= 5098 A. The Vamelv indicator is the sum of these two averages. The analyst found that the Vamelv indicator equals 50.3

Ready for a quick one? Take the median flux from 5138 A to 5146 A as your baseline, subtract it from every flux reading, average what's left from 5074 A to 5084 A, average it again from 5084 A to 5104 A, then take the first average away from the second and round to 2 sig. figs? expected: 1.2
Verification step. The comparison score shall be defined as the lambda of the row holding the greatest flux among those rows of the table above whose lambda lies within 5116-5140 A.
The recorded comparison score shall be 5133.0 A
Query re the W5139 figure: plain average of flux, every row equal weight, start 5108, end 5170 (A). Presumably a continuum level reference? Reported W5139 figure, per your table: 24.4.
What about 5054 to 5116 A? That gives 25.4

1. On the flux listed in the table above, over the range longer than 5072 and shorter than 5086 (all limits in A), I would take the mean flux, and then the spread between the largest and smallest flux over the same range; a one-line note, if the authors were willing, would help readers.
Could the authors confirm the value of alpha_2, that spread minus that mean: -22.9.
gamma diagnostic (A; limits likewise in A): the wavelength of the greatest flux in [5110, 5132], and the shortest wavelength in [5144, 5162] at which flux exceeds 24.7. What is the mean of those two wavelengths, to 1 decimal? 5130.0 A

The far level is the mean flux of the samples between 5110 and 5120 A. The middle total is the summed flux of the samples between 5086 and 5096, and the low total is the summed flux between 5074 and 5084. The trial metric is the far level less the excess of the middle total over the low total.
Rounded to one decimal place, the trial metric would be 18.3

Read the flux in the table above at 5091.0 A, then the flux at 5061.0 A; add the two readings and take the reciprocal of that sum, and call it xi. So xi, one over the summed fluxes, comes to 0.0189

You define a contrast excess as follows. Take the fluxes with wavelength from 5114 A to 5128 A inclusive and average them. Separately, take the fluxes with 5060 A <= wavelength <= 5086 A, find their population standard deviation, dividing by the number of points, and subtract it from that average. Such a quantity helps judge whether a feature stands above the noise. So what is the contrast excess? 23.3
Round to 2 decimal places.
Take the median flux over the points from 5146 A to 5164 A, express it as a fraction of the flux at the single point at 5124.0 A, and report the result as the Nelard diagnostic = 1.02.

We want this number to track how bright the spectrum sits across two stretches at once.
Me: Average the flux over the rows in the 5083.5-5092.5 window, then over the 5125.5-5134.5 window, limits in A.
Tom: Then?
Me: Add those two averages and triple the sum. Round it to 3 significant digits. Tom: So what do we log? 151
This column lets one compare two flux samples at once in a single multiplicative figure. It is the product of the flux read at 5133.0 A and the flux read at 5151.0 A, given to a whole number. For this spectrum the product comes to 643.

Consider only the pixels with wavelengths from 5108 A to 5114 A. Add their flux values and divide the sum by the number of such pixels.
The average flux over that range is 25.2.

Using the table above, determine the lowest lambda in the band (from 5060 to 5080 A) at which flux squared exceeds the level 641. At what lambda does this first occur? 5061.0 A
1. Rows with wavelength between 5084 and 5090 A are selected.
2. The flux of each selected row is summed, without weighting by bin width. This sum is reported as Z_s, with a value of 51.2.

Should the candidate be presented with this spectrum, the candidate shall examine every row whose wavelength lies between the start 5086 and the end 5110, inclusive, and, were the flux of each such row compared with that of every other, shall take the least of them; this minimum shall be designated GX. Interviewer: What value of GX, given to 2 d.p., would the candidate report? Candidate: 24.52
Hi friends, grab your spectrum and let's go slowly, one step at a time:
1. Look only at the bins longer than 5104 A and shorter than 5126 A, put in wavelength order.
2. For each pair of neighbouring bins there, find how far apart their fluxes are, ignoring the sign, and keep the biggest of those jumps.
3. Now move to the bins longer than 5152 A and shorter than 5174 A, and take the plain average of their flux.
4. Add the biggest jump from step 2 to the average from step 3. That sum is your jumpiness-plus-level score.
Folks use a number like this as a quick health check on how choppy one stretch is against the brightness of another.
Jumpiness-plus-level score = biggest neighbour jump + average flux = 24.2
